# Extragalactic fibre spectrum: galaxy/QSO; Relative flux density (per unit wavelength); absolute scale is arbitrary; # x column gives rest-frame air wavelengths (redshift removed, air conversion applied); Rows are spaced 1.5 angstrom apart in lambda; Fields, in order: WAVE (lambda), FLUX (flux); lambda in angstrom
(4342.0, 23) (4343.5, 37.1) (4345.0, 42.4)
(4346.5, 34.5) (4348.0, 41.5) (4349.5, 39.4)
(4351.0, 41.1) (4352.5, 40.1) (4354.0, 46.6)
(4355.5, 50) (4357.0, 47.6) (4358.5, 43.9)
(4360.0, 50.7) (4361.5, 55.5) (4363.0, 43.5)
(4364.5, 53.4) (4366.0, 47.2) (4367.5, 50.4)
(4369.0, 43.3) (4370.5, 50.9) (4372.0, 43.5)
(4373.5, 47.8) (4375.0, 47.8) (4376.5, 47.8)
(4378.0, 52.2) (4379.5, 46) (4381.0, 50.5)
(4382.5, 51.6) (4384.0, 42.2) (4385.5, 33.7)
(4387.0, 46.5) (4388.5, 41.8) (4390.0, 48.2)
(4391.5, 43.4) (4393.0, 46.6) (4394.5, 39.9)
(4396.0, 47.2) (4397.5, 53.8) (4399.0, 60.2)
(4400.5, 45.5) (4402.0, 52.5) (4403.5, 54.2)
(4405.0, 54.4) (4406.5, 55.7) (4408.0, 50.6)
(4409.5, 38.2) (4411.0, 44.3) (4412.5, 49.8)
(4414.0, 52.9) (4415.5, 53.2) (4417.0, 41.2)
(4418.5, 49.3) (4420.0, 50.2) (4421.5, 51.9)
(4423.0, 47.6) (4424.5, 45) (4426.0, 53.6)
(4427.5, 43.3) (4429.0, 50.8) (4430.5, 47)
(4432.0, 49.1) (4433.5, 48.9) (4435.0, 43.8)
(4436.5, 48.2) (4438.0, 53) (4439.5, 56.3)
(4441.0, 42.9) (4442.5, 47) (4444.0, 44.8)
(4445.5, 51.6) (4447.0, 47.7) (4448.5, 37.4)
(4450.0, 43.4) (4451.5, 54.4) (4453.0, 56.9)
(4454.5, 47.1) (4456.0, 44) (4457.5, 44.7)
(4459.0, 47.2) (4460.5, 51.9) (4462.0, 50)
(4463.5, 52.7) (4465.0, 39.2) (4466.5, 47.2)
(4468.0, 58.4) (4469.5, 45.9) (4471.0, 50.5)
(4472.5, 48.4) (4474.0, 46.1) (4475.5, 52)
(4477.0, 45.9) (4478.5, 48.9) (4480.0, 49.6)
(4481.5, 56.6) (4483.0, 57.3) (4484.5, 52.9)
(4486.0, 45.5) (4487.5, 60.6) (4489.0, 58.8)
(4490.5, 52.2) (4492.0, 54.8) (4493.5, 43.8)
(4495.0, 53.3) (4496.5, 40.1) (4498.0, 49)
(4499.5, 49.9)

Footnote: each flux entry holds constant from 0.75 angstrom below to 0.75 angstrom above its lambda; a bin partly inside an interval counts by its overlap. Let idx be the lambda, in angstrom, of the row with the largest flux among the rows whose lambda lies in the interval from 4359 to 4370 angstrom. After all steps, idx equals 4361.5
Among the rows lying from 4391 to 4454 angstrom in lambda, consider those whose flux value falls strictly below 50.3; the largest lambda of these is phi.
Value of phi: 4450.0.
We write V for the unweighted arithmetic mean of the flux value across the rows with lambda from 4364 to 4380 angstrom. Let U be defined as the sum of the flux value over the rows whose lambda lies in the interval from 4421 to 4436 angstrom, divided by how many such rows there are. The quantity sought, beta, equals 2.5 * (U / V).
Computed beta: 2.49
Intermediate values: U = 48.1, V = 48.2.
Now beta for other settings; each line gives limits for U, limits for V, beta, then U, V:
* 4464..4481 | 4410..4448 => 2.49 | 48.4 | 48.5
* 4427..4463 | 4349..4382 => 2.54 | 48.0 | 47.2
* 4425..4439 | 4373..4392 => 2.64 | 48.6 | 46.1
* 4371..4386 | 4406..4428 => 2.39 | 46.3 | 48.5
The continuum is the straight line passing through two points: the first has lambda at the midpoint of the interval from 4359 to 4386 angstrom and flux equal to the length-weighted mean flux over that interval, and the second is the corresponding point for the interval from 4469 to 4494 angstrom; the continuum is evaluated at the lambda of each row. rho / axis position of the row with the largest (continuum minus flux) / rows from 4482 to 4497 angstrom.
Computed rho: 4496.5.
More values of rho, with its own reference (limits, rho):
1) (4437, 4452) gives 4448.5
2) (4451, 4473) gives 4465.0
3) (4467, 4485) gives 4477.0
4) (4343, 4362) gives 4346.5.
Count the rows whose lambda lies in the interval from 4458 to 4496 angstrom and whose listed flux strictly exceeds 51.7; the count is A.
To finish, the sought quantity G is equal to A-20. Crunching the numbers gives -8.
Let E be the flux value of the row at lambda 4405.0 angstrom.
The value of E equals 54.4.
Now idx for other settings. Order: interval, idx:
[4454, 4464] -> 4463.5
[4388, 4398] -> 4397.5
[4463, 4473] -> 4468.0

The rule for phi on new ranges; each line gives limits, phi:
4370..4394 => 4393.0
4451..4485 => 4480.0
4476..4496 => 4493.5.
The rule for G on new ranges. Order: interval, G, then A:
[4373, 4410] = -13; 7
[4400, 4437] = -12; 8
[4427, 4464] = -14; 6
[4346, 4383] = -17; 3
